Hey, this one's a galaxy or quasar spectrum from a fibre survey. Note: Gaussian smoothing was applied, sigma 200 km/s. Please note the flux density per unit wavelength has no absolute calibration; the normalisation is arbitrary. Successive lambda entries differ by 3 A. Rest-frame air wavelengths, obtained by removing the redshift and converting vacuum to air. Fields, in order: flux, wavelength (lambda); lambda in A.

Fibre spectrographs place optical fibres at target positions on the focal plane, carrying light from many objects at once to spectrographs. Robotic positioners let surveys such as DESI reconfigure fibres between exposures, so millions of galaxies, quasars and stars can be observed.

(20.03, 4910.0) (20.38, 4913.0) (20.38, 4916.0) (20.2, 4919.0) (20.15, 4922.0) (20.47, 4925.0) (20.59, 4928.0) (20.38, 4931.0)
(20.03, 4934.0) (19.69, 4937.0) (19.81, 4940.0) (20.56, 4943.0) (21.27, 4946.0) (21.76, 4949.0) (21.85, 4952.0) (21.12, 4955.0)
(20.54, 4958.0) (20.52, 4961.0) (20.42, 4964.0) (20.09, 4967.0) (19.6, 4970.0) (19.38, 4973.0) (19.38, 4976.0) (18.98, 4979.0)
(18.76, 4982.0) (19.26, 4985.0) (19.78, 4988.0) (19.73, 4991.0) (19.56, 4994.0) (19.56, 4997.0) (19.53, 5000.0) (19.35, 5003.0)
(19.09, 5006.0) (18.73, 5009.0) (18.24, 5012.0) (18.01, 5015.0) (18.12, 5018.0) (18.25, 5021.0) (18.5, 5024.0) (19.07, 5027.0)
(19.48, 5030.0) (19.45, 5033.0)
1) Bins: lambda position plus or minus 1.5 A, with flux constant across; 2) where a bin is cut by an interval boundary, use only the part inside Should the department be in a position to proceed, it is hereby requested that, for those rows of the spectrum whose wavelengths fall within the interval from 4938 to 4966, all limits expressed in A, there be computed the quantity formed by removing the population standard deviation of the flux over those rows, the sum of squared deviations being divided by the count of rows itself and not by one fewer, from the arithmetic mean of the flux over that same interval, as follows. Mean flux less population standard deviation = 20.2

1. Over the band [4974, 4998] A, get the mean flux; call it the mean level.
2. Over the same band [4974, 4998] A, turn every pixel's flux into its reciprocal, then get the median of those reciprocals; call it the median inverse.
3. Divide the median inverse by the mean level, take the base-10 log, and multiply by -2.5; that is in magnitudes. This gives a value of 6.44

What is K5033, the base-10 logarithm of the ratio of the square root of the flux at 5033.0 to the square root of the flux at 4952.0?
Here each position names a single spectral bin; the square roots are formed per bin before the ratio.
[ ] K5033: -0.025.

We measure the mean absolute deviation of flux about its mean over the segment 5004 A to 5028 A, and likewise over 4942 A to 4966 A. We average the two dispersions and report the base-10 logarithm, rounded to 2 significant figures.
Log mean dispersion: -0.38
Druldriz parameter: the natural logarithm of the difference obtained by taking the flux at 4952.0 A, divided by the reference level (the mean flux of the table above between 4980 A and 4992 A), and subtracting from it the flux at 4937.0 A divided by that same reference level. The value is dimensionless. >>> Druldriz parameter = -2.2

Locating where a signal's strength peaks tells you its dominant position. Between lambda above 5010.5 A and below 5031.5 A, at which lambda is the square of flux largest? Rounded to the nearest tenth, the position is 5030.0 A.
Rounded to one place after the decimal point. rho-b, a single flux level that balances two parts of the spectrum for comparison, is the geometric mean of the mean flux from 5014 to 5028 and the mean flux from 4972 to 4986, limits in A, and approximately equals 18.8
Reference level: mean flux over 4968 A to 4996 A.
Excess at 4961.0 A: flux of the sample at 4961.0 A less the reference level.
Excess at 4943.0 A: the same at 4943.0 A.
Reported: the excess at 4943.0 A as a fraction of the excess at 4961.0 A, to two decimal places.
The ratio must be 1.04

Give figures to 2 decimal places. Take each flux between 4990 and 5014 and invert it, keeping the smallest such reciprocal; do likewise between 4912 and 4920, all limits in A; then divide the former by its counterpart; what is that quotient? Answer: 1.03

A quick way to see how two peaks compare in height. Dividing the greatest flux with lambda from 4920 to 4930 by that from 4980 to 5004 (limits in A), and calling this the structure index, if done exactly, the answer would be 1.04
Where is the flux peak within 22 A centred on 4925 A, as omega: 4928.0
